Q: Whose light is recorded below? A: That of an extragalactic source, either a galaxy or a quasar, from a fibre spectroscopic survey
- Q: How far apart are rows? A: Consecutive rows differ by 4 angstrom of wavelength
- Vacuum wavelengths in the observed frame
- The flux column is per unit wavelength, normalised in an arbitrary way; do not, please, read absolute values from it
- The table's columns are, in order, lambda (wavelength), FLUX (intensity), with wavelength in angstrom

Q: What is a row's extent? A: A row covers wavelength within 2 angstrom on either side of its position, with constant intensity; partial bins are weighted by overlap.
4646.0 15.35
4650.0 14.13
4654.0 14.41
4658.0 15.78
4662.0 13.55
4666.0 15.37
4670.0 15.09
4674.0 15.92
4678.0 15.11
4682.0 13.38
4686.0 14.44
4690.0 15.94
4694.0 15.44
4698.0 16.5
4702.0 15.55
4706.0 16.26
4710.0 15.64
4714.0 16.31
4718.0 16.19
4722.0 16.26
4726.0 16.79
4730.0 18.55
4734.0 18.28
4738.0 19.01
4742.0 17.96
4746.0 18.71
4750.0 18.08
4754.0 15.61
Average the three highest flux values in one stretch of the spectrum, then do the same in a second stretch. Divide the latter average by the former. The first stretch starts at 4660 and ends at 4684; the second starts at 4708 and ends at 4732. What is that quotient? 1.11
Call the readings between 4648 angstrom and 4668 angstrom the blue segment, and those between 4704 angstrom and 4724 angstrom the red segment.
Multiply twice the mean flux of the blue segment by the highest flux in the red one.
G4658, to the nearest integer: 478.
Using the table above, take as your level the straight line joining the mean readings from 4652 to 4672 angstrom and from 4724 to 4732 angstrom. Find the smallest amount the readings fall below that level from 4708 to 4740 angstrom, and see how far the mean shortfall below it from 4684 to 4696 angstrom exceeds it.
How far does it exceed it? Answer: 1.7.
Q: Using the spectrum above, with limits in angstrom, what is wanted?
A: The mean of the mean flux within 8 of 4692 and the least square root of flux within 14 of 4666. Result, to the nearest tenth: 9.6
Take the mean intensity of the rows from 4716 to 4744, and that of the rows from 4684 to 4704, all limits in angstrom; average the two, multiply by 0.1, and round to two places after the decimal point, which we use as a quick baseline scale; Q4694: 1.66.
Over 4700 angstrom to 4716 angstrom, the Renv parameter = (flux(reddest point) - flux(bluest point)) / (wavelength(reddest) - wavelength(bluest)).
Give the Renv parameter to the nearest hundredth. 0.06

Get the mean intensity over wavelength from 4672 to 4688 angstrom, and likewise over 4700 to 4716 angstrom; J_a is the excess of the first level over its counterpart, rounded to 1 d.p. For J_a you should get -1.2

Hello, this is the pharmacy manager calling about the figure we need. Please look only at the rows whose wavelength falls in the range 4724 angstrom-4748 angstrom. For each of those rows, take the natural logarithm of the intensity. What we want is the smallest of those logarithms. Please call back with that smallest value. 2.82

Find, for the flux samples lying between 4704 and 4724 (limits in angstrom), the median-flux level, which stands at 16.3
